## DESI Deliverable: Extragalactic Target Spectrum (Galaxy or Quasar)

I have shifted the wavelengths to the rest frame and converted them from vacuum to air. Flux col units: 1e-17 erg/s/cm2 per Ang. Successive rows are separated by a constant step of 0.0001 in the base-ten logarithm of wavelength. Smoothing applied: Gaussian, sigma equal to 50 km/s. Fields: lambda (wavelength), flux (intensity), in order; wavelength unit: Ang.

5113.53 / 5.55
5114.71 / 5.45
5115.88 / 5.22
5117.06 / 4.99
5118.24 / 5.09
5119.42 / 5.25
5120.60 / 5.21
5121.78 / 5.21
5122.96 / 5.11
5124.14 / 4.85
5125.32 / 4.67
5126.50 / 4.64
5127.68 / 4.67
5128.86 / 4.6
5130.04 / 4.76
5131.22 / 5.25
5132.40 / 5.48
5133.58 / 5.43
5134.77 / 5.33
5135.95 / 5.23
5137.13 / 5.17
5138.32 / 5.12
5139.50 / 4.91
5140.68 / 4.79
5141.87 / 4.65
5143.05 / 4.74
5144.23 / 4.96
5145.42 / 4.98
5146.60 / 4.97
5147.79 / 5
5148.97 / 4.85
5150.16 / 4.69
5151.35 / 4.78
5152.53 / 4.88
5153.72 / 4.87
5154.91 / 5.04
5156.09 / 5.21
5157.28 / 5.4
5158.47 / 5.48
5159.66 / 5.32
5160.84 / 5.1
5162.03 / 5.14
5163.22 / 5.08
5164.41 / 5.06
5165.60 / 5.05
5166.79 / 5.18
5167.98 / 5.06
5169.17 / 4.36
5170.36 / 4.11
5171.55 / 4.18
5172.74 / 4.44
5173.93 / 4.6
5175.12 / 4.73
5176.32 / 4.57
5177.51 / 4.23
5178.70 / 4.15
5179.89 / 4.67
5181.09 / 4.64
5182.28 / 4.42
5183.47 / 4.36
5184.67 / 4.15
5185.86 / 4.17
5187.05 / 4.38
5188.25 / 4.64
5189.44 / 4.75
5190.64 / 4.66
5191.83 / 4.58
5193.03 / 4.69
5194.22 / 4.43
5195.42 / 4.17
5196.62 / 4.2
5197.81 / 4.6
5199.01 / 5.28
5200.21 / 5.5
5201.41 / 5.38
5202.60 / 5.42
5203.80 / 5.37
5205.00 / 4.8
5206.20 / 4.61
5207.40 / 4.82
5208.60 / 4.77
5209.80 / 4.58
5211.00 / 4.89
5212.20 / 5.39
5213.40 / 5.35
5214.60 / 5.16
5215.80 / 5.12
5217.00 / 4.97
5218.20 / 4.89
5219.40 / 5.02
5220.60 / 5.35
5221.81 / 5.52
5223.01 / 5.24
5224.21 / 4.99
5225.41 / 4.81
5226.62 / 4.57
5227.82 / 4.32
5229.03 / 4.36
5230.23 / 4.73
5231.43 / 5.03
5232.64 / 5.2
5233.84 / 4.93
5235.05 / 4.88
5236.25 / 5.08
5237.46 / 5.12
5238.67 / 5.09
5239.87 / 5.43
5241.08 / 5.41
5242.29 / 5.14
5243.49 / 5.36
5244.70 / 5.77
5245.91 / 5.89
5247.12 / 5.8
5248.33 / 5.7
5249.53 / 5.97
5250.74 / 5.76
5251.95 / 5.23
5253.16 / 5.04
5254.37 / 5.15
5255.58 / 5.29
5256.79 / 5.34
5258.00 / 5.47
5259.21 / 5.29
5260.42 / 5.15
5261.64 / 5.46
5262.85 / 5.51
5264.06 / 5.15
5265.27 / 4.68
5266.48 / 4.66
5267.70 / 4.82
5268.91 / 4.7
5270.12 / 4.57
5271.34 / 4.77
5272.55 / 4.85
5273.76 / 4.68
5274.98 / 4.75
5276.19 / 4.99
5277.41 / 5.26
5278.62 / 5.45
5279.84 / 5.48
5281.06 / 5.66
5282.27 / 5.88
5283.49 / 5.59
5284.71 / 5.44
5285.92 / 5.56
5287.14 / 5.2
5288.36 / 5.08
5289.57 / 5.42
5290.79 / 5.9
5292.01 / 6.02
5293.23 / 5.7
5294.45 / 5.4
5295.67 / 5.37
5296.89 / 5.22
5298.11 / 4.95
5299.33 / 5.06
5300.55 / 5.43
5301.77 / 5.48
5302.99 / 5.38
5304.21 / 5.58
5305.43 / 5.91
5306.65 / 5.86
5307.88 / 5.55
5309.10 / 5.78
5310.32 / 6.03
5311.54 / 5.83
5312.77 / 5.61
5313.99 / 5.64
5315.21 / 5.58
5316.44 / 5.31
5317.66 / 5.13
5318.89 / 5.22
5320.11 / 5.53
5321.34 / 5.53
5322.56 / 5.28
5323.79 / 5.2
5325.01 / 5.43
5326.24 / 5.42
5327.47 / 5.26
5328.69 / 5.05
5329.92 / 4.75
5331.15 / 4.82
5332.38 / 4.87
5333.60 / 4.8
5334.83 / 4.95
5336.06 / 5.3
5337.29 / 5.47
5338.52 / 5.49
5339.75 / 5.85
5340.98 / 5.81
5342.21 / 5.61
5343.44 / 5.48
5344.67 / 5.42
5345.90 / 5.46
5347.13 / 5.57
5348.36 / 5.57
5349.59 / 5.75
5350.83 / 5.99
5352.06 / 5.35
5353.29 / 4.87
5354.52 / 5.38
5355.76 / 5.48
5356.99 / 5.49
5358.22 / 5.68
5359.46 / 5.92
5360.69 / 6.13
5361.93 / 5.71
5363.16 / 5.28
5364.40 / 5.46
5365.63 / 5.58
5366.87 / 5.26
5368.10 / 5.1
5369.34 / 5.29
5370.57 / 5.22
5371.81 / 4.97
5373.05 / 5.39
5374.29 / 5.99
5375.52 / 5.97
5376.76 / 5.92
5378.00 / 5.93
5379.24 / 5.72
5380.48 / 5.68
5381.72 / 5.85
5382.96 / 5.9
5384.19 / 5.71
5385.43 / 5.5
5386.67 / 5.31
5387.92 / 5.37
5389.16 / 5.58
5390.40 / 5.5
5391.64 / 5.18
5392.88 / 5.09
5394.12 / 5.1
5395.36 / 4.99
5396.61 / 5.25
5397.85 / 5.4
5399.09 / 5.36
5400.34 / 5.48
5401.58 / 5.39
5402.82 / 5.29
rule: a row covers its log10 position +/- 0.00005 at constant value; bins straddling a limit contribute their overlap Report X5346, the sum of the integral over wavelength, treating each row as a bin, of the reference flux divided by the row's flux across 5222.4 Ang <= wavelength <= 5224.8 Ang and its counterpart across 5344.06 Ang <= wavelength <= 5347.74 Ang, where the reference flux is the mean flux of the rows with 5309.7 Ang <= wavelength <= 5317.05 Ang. 6.5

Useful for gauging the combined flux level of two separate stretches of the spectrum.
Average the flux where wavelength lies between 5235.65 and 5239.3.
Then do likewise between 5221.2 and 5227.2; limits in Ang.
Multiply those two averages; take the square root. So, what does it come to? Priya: 5.06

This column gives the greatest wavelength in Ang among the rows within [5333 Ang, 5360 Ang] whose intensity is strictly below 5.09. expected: 5353.29 Ang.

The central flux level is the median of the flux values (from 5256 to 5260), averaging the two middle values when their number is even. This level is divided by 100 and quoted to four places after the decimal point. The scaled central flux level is 0.0534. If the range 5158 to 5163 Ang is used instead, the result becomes 0.0523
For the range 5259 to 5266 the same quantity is 0.0522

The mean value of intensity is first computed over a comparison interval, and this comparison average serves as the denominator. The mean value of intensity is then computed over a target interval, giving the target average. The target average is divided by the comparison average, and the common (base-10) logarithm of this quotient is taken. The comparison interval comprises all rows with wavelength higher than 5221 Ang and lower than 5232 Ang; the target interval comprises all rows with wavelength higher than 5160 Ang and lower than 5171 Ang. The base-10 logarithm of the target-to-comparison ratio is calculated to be 0.01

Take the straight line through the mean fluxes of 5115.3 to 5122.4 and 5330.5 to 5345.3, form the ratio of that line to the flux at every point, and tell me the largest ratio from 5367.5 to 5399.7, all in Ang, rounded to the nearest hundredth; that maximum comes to 1.08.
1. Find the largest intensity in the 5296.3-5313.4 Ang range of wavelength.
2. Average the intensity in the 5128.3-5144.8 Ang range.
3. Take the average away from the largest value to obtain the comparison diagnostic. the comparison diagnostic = 1.00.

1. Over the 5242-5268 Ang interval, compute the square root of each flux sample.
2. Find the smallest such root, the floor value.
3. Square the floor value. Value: 4.7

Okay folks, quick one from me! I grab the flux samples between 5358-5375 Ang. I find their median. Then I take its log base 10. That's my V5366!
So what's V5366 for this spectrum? 0.734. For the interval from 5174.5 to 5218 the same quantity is 0.669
